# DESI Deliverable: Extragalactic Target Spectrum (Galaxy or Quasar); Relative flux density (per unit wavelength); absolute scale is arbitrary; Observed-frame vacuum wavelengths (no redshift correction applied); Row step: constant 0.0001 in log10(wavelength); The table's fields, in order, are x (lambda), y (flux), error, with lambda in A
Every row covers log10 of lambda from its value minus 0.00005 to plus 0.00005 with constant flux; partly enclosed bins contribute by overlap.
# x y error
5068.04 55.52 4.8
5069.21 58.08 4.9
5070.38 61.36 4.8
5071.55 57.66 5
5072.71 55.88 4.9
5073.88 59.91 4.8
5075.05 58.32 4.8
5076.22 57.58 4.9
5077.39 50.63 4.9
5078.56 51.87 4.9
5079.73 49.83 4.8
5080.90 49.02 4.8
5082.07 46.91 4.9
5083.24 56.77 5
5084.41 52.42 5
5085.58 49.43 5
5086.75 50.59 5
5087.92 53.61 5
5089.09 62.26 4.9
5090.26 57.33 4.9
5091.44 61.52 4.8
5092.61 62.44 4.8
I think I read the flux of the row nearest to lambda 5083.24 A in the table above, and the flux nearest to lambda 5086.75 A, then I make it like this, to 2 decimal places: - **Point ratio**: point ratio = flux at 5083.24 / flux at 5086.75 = 1.12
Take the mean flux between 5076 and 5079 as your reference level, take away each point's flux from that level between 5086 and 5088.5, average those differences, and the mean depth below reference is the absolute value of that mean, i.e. 1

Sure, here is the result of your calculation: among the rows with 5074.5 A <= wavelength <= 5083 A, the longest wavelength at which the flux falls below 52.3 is 5082.07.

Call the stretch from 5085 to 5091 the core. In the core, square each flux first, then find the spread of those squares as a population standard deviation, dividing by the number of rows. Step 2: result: 523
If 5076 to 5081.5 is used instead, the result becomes 326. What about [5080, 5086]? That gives 356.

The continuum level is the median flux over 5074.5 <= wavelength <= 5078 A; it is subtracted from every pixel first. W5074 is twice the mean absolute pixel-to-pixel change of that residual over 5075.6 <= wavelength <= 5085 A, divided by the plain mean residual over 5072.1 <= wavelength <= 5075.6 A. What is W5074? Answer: 17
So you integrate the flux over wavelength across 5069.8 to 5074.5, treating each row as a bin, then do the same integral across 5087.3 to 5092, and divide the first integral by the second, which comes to 1.00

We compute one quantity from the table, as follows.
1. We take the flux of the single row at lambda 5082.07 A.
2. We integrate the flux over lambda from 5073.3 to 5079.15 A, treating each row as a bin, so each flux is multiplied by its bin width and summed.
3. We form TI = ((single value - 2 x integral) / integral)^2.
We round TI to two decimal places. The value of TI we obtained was 3.44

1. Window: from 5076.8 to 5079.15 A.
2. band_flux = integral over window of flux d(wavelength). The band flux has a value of 120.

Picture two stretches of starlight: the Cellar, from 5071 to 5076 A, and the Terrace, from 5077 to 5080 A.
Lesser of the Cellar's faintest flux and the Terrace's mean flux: 51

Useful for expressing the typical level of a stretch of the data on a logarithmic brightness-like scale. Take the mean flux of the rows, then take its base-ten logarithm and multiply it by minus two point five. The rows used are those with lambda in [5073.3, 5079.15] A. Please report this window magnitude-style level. -4.36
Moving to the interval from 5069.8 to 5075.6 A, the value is -4.42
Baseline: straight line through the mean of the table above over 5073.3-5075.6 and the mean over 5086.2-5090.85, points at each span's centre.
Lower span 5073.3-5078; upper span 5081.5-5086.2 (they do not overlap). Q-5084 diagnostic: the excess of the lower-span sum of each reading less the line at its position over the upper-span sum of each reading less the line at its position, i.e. 14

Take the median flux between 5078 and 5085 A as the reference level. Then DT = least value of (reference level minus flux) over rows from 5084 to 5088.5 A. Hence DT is -2.8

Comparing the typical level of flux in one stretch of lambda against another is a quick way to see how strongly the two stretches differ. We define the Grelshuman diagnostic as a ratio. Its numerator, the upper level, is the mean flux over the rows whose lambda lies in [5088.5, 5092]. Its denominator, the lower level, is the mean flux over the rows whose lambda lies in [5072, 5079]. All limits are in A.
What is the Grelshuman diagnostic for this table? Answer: 1.08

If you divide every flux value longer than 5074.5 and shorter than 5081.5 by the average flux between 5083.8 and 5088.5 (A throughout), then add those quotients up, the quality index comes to 6.2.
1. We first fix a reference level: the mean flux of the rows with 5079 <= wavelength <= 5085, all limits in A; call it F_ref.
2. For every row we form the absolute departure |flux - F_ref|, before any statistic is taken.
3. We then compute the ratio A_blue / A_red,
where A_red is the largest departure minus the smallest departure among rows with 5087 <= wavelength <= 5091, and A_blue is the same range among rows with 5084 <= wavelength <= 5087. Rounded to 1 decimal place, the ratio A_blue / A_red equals 0.1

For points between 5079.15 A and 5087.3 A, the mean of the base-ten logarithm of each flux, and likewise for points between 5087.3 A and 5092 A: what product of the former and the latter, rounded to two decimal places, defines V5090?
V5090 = 3.01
